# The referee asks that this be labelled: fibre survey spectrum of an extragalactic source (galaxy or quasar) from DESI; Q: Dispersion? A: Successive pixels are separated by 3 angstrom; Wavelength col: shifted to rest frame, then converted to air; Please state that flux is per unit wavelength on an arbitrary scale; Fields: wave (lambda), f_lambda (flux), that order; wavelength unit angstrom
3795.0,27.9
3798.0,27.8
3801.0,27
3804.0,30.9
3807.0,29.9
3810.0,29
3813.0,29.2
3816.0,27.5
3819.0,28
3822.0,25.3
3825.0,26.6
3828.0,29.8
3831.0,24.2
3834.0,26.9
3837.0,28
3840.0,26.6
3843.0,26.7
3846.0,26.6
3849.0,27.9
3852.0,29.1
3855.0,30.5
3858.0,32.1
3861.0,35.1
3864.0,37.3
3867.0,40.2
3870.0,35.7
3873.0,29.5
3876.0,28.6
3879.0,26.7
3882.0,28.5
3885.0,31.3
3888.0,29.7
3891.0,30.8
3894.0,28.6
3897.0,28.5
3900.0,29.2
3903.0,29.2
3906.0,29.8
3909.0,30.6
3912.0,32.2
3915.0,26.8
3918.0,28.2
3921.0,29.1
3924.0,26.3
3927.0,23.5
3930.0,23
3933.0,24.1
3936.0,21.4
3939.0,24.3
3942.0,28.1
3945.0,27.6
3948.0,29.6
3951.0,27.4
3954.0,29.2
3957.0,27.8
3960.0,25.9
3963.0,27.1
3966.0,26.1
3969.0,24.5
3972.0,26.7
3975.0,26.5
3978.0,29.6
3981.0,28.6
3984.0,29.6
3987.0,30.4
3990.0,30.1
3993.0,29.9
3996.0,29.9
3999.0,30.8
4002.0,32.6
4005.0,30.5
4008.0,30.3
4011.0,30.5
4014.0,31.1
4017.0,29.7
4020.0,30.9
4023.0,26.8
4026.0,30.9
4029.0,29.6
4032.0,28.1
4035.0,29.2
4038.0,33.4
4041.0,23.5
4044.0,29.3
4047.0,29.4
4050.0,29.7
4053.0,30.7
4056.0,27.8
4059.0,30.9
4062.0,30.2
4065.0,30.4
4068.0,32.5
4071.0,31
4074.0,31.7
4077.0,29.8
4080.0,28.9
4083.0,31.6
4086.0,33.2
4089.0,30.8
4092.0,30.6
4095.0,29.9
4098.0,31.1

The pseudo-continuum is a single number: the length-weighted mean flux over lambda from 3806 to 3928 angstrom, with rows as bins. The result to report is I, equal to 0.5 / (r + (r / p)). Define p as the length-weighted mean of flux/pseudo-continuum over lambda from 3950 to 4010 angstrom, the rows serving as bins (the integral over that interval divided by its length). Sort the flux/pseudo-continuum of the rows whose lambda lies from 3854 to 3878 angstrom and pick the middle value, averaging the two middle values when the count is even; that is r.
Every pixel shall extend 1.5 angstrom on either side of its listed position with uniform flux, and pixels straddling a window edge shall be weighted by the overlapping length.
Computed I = 0.216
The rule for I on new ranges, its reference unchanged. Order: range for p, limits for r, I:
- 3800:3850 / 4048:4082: 0.234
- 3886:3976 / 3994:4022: 0.232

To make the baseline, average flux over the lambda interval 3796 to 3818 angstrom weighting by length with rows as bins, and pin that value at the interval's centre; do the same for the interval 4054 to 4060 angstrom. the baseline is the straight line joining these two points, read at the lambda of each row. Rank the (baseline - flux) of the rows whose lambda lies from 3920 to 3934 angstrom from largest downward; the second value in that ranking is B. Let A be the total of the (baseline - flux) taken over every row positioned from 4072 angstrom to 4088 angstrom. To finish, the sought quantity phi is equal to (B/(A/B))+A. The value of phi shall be -11.9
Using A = -8.3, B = 5.5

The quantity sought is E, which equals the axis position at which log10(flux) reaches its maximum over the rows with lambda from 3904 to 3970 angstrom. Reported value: 3912.0 angstrom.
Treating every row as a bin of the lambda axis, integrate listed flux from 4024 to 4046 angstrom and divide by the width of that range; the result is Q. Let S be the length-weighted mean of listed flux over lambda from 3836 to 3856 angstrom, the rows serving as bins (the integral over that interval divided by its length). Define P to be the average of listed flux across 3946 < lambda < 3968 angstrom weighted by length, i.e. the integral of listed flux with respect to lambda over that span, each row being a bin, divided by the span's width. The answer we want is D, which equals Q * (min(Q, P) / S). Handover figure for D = 28.7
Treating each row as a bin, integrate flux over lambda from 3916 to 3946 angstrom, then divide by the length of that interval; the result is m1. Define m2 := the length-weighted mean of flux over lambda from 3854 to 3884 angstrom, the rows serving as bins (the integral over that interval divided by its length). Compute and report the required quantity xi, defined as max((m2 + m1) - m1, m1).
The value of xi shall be 32.4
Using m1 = 26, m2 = 32.4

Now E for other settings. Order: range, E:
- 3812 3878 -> 3867.0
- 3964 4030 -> 4002.0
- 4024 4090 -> 4038.0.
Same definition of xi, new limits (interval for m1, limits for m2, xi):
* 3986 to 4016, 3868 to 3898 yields 30.6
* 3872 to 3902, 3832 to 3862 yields 29.1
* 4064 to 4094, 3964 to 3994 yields 31.0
